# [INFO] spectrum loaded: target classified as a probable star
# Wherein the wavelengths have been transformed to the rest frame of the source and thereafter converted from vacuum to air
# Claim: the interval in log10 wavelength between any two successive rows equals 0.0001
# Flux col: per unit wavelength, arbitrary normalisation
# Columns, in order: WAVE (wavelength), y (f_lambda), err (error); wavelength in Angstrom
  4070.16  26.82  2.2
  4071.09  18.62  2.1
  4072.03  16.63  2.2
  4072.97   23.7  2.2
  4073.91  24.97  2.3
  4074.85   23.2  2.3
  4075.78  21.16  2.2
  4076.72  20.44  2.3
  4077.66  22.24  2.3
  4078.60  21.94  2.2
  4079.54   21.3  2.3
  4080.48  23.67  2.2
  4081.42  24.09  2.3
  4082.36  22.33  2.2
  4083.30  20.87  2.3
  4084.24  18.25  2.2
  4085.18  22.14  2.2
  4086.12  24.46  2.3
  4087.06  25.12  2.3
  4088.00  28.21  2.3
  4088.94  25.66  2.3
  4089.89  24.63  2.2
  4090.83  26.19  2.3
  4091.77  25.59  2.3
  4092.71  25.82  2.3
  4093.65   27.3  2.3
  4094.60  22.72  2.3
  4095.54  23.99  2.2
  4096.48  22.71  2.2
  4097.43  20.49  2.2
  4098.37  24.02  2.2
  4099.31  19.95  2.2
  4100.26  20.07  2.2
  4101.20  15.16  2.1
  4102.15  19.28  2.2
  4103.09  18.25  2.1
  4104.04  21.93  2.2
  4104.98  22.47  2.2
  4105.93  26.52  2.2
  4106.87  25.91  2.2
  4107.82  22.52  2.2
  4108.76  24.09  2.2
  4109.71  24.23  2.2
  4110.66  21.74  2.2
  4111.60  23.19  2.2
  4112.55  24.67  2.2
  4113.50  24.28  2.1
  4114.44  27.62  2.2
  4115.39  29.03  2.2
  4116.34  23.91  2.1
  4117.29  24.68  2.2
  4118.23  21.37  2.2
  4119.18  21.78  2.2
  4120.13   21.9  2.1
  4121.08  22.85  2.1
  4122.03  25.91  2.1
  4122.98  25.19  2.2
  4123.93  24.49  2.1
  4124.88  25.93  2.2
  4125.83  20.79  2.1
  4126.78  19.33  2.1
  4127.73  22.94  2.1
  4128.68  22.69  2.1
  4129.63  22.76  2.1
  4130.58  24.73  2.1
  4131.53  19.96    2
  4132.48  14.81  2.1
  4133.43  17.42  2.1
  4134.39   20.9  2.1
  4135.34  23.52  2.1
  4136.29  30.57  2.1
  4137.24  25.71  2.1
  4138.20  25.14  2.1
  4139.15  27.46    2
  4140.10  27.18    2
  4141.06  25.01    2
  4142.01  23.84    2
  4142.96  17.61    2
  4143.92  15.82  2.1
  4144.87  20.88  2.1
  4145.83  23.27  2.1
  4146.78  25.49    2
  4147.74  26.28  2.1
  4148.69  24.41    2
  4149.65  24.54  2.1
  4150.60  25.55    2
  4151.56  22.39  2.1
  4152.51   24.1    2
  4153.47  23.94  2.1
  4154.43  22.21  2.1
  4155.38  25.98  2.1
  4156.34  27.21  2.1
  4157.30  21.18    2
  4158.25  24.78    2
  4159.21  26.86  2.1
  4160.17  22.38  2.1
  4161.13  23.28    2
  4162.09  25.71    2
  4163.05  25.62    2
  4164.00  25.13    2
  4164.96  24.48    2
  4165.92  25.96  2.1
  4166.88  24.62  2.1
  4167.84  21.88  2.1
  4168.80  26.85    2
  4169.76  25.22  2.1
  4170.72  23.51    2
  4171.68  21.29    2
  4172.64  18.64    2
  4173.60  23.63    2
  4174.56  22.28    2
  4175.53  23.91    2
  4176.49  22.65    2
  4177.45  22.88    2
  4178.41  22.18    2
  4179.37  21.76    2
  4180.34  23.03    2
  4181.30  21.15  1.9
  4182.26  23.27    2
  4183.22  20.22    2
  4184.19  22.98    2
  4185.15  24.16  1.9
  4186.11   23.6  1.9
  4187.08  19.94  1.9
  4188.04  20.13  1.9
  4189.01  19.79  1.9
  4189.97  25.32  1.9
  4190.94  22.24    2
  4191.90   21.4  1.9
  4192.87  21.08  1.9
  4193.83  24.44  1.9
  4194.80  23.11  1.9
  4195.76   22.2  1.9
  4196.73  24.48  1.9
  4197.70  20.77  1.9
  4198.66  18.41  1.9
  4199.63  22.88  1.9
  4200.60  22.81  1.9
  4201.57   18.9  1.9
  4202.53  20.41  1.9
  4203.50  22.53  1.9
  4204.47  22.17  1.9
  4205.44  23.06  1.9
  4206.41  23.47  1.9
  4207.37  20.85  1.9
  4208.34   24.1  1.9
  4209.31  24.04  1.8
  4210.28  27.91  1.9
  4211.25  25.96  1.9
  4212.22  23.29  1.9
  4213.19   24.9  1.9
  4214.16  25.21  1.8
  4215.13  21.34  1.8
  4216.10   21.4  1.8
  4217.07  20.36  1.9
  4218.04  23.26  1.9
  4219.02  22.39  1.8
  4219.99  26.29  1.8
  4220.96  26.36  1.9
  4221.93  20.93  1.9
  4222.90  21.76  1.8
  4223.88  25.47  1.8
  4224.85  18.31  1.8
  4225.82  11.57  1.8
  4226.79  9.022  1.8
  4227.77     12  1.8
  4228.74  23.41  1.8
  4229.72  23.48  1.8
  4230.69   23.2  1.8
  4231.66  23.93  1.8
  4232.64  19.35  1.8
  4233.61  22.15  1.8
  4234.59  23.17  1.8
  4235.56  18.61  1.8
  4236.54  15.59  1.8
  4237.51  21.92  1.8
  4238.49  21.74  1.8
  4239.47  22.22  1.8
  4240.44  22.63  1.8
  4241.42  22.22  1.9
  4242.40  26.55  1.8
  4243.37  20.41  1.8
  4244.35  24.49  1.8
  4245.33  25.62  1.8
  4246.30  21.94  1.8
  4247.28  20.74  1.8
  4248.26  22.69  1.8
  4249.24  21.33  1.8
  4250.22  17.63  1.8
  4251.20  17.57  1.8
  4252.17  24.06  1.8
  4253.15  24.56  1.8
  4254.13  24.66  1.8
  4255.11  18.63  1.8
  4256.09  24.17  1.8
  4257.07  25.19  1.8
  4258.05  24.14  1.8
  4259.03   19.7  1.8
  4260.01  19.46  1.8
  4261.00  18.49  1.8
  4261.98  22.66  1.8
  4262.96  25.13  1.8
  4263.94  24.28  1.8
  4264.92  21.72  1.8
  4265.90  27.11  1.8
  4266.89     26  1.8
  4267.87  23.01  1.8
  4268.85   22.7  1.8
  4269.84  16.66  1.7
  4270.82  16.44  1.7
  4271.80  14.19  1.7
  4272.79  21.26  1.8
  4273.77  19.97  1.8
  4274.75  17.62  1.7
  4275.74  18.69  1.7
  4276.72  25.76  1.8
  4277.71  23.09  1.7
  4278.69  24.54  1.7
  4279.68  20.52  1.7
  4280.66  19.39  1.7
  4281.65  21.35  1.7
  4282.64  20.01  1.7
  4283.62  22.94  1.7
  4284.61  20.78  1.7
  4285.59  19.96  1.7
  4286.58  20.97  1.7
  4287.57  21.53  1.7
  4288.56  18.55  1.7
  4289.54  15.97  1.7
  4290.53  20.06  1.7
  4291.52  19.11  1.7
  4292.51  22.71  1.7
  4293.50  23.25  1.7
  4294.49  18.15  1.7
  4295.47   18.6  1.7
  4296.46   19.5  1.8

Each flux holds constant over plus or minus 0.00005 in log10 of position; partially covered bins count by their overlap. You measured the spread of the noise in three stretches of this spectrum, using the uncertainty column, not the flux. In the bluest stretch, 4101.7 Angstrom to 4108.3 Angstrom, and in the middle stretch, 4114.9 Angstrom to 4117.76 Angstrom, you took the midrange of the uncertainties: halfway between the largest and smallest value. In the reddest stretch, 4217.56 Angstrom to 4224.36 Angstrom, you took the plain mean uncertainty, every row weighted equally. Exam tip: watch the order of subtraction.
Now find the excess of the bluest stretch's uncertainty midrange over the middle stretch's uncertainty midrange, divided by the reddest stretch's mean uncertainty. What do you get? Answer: 0.00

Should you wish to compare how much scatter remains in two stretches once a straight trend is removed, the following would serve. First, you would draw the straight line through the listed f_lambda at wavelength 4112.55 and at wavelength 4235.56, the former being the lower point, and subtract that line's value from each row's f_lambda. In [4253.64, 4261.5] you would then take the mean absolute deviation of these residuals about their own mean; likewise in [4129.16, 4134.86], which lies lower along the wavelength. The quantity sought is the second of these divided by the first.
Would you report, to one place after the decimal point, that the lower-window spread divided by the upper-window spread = 1.0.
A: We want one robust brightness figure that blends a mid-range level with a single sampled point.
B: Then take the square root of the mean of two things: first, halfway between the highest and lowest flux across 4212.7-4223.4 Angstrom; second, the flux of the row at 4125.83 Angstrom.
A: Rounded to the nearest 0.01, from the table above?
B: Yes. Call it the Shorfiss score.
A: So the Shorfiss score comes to 4.70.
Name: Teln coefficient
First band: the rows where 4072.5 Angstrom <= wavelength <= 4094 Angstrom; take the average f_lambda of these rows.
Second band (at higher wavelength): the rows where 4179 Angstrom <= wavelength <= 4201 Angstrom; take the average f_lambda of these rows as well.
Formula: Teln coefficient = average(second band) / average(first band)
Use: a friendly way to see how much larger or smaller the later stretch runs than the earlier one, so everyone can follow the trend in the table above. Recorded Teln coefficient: 0.94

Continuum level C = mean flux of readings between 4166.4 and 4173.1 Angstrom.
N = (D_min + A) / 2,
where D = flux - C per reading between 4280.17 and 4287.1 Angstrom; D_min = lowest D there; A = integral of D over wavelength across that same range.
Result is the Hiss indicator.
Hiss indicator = -10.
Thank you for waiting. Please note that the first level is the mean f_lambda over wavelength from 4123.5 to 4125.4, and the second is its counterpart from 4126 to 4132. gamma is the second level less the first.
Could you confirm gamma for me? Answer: -3.1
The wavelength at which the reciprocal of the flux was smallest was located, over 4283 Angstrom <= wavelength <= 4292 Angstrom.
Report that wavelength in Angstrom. 4283.62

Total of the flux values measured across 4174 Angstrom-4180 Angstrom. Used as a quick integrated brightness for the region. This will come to 136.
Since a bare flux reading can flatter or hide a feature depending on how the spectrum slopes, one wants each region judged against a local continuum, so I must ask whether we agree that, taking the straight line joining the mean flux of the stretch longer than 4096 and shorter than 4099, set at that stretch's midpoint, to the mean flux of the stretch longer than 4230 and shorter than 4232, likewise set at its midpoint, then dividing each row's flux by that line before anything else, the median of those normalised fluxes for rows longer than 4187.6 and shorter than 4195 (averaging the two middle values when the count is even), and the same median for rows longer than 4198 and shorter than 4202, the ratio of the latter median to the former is 0.95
